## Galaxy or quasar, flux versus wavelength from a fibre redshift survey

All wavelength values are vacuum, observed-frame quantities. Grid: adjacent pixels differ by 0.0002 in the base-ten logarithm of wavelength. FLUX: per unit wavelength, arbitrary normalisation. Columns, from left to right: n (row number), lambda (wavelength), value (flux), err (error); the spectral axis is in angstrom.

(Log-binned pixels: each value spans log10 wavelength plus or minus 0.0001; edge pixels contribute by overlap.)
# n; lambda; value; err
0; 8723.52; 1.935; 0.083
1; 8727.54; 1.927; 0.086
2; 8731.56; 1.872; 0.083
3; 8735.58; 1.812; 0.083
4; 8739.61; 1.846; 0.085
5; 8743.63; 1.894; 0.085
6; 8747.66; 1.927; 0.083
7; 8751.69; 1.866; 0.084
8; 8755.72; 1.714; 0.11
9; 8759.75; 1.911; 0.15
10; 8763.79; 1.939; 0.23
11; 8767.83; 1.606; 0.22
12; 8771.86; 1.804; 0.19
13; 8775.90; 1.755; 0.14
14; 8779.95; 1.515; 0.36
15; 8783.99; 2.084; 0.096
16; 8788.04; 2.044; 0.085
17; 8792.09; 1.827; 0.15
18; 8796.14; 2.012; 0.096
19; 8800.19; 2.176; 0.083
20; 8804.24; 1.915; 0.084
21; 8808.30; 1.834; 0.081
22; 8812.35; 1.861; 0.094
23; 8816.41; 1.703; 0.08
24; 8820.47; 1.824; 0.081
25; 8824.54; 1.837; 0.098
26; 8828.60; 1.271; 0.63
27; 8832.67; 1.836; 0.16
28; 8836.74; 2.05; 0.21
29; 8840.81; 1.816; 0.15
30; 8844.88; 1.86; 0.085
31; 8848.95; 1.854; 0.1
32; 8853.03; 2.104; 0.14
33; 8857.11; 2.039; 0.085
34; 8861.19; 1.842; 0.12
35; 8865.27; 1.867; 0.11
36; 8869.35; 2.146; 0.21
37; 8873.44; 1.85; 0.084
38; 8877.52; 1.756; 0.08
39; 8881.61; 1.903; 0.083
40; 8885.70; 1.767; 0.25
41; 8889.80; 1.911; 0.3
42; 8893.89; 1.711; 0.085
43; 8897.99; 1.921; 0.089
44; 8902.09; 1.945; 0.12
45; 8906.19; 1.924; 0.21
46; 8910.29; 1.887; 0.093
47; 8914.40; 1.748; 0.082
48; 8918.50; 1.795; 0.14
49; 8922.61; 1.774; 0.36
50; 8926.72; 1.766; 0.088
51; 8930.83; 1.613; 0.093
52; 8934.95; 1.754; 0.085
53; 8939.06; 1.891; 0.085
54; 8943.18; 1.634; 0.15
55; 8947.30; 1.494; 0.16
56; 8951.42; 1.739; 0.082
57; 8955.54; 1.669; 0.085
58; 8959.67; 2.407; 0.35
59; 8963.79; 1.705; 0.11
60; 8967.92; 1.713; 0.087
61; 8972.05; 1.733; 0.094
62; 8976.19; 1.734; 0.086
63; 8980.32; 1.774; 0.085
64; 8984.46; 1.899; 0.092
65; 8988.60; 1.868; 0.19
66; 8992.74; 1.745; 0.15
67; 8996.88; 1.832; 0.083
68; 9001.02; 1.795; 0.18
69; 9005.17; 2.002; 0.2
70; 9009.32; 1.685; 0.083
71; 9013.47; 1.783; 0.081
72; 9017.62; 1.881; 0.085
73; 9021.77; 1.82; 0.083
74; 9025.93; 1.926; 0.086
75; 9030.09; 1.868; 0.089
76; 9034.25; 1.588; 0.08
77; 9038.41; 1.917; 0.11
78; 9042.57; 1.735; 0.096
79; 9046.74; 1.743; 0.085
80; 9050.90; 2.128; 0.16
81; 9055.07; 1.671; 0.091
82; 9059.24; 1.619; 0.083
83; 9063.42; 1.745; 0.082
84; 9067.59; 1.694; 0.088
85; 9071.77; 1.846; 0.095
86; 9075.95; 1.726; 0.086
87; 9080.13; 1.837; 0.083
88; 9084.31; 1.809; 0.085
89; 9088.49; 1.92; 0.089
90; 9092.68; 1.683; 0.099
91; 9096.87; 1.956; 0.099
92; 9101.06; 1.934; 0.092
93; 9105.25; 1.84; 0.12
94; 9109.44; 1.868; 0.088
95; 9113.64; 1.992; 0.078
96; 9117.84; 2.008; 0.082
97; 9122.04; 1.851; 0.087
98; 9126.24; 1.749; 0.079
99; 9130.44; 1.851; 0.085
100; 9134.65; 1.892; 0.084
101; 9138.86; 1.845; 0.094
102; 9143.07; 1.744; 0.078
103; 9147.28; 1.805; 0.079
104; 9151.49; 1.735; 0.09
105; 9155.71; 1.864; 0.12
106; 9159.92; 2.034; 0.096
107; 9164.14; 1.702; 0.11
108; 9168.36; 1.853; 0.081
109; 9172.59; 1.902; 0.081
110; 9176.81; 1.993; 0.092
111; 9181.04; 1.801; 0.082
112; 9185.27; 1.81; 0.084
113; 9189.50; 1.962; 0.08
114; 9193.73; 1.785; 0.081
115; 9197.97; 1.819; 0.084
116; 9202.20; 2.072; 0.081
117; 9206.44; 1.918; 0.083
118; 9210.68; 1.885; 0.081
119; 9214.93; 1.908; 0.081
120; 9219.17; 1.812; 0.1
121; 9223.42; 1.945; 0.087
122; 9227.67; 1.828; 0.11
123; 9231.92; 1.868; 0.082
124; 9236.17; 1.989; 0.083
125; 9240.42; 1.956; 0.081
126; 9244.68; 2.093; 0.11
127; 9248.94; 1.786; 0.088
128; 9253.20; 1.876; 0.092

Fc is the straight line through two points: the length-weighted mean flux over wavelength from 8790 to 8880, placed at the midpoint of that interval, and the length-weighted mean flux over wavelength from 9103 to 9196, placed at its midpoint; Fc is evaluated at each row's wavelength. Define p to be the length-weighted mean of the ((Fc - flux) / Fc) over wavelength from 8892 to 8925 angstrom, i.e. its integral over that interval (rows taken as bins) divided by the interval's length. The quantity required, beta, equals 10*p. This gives 0.18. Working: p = 0.018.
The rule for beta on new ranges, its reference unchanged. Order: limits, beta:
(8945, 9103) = 0.32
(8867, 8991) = 0.31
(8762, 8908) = 0.07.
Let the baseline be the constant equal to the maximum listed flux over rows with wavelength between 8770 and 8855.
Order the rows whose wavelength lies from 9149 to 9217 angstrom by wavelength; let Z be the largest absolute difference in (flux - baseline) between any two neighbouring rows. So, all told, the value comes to 0.33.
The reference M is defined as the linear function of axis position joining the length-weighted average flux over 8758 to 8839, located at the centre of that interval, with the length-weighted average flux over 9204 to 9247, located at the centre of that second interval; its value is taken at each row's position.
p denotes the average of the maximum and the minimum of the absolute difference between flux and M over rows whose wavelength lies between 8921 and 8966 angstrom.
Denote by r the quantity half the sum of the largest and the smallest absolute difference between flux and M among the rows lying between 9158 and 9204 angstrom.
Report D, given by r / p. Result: 0.4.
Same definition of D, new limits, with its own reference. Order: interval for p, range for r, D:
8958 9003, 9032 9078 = 0.6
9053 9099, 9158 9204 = 0.7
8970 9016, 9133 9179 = 1.1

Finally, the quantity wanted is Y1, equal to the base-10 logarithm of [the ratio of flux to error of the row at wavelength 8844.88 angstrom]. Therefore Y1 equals 1.34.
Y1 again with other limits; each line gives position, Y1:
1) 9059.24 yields 1.29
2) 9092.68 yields 1.23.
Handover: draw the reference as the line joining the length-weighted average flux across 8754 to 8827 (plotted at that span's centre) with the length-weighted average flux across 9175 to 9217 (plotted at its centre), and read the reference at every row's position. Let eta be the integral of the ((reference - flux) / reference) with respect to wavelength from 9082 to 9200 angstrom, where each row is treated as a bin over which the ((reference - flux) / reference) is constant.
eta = 1.9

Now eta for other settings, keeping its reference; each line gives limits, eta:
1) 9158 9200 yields 0.6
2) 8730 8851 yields 0.6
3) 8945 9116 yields 5.8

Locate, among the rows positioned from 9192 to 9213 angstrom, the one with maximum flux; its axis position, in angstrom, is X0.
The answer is 9202.20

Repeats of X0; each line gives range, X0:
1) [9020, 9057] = 9050.90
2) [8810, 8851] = 8836.74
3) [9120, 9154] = 9134.65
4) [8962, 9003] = 8984.46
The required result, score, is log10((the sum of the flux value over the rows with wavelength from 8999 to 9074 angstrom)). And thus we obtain 1.51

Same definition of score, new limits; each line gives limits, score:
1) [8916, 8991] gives 1.50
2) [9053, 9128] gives 1.52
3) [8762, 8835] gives 1.52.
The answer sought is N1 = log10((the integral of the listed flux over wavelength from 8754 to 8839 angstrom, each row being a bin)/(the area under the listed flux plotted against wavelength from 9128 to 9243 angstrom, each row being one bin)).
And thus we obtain -0.14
